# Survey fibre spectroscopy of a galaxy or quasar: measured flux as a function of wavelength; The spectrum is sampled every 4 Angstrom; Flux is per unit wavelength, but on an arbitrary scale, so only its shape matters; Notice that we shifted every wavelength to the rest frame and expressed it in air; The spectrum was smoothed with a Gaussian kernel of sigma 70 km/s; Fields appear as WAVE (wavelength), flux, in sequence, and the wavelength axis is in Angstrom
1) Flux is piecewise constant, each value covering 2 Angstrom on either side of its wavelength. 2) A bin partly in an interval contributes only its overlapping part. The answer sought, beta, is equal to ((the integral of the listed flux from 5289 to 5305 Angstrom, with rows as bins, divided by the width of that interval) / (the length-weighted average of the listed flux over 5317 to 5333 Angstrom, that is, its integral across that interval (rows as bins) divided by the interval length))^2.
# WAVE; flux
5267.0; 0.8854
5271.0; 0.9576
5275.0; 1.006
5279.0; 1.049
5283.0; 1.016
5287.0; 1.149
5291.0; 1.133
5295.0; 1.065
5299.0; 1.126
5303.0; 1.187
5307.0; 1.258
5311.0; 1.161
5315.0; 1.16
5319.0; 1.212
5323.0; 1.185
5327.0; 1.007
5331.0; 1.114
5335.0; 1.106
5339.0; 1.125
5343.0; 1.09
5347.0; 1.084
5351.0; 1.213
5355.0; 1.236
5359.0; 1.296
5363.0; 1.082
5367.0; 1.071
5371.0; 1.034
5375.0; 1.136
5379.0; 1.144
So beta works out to 1.00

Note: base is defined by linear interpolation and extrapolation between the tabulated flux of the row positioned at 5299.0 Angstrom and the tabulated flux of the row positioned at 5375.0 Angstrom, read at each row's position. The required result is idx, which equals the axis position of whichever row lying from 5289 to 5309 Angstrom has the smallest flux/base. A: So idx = 5295.0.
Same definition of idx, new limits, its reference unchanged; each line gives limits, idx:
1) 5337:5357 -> 5347.0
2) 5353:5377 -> 5371.0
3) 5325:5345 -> 5327.0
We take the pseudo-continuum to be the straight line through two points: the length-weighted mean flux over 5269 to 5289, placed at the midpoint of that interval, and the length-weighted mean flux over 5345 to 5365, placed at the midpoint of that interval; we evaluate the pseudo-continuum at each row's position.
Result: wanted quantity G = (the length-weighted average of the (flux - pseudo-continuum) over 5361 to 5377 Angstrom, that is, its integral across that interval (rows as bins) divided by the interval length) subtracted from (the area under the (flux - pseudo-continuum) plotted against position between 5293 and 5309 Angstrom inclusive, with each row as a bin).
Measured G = 1.4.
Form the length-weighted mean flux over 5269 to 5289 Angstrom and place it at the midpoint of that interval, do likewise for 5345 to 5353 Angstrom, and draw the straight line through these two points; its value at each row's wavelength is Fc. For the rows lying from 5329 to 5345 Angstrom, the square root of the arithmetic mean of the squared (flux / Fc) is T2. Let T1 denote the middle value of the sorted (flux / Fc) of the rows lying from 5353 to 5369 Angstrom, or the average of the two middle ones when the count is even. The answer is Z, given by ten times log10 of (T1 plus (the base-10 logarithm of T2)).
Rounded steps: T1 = 1.00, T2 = 0.98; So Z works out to -0.05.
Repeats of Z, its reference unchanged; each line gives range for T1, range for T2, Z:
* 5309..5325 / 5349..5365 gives 0.36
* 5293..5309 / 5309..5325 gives 0.46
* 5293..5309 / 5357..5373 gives 0.26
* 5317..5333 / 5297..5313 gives 0.31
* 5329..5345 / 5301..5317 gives 0.13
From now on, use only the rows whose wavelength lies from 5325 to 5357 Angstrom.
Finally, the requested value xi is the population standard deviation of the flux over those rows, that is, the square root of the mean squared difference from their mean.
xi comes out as 0.0683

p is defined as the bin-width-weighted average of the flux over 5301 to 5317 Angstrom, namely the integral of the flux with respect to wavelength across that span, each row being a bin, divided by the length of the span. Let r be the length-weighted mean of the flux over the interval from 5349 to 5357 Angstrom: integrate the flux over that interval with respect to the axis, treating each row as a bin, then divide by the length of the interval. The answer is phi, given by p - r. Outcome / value -0.03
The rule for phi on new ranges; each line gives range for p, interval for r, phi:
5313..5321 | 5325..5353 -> 0.08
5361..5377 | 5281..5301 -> -0.02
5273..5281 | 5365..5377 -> -0.05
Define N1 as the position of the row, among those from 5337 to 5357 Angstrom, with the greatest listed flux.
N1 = 5355.0 Angstrom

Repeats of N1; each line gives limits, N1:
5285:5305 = 5303.0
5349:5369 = 5359.0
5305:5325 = 5307.0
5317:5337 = 5319.0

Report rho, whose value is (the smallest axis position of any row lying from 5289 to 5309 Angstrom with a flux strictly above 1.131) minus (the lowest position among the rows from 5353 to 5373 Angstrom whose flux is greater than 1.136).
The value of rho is -64 Angstrom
